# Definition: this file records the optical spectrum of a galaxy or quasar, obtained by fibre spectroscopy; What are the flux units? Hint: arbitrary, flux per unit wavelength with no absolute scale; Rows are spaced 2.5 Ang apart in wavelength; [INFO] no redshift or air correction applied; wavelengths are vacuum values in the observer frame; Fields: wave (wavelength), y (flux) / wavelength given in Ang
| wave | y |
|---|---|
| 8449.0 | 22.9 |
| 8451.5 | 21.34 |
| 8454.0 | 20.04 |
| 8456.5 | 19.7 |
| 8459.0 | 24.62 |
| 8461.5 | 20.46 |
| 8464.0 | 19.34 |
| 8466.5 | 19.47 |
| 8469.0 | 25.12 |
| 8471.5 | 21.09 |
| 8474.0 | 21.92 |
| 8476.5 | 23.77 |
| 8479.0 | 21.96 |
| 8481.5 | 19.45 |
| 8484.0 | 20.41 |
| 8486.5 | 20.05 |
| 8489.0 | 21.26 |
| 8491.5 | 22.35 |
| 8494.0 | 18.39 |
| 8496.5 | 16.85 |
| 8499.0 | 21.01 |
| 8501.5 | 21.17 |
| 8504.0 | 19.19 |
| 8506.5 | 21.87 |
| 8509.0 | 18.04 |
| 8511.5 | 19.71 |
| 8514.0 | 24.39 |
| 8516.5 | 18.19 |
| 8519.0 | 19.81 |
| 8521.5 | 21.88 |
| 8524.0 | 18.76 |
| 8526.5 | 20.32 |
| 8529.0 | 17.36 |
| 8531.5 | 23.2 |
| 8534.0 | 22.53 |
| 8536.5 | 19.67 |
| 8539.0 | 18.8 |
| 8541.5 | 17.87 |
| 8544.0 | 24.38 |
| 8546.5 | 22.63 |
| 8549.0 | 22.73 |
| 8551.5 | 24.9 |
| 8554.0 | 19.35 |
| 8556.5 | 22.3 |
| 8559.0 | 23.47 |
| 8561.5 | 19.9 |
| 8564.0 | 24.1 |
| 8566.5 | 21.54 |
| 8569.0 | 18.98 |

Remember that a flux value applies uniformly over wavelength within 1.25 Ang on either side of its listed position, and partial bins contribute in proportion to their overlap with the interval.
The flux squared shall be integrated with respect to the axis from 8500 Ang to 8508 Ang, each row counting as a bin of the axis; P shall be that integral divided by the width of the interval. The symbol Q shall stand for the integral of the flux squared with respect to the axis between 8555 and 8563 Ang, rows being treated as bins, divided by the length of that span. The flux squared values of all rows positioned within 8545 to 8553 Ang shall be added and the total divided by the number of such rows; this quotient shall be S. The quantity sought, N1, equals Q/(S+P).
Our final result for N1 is 0.492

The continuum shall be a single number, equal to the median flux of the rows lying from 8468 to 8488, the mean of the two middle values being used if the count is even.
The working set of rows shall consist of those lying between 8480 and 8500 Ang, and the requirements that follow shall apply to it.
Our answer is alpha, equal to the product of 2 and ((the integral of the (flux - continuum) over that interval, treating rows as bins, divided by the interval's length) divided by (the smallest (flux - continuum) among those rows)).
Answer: 0.65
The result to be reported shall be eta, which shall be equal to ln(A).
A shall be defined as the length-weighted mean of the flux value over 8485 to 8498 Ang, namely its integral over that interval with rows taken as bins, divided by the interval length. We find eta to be 2.99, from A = 19.8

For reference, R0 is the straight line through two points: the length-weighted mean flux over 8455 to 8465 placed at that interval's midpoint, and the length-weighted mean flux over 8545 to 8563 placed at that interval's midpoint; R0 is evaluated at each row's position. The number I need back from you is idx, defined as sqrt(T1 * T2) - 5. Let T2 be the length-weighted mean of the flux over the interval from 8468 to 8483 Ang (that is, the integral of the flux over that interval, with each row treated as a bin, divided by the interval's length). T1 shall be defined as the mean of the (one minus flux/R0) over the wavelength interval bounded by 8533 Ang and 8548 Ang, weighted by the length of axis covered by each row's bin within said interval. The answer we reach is -3.96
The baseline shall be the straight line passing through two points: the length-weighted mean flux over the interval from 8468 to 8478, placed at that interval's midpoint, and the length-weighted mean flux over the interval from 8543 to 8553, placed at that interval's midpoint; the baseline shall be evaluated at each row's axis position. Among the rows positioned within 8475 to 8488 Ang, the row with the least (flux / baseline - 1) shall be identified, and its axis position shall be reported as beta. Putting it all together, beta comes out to 8481.5 Ang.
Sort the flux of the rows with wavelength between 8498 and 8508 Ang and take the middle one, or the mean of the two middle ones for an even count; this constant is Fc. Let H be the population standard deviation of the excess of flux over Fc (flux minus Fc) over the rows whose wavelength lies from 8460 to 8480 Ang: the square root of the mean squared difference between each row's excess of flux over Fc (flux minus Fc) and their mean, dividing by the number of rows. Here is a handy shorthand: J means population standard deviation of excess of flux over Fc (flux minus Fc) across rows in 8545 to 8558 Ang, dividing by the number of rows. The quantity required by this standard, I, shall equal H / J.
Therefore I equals 1.1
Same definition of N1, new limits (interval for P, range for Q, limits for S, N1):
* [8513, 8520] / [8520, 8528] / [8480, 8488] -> 0.492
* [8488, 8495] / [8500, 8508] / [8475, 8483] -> 0.472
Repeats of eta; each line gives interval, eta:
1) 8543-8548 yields 3.15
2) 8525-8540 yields 3.01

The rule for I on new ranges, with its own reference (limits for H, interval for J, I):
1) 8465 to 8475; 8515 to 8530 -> 1.4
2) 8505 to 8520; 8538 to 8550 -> 0.9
